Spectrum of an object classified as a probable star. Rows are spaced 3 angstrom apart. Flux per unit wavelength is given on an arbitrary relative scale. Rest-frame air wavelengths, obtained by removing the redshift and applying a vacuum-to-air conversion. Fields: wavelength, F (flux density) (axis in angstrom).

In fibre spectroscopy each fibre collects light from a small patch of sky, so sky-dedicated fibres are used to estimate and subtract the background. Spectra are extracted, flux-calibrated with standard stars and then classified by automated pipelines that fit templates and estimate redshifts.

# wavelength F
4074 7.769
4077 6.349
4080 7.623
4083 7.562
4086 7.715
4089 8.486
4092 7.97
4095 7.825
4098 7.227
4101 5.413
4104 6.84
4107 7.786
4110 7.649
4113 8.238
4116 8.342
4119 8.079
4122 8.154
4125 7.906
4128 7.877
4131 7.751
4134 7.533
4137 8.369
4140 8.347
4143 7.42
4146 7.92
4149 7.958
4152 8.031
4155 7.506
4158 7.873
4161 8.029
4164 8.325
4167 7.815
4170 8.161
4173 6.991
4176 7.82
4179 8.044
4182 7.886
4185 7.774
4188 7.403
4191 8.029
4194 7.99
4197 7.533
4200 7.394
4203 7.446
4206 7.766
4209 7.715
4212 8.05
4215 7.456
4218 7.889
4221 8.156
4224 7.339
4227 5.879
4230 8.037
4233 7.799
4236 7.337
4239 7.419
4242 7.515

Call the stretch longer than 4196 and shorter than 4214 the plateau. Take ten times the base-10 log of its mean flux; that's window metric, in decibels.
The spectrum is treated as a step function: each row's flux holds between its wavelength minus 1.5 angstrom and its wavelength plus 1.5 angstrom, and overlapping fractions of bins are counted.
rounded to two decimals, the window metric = 8.84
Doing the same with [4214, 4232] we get 8.73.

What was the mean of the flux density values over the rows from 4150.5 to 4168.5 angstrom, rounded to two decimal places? 7.93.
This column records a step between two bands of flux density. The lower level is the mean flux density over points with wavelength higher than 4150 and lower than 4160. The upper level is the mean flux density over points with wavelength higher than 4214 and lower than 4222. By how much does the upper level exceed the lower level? 0.0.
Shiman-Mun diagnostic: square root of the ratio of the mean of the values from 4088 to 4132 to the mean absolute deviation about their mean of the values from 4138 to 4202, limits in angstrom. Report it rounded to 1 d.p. 5.4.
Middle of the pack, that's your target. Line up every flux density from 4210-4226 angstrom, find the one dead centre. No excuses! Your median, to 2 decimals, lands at 7.89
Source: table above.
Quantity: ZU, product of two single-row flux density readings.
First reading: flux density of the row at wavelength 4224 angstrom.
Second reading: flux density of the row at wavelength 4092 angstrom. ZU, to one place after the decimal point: 58.5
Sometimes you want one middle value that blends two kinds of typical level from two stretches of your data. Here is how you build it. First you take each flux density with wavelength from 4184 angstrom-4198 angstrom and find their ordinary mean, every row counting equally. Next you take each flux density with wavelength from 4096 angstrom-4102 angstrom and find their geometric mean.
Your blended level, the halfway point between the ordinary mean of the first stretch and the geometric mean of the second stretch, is 7.00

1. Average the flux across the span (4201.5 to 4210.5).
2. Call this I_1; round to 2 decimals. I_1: 7.64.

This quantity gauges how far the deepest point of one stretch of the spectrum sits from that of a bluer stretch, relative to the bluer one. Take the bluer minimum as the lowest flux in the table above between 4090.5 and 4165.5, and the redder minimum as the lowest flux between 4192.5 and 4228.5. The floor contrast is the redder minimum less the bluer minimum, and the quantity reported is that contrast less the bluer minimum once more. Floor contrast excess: -4.9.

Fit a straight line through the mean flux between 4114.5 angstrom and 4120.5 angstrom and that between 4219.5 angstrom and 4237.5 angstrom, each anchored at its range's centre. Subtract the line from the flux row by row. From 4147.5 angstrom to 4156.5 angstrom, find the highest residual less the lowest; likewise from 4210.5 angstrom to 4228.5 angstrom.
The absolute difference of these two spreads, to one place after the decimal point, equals 1.7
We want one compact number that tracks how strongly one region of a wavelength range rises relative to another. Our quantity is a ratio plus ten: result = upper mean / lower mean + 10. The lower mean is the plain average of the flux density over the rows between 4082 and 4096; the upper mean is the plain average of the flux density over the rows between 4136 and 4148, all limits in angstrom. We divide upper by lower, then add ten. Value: 11.0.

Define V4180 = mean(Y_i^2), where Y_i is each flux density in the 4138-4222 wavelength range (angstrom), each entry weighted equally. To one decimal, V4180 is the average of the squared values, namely 61.1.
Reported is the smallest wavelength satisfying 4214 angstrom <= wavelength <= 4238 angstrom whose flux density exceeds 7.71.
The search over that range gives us 4218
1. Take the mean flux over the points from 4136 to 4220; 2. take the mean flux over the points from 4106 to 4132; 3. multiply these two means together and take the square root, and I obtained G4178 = 7.90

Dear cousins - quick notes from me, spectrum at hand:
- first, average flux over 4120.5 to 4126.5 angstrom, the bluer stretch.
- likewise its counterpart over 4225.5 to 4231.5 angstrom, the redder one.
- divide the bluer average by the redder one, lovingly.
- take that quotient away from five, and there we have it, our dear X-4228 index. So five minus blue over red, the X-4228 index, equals 3.85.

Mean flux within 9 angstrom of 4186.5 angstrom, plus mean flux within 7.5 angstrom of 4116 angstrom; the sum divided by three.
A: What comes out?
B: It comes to 5.32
